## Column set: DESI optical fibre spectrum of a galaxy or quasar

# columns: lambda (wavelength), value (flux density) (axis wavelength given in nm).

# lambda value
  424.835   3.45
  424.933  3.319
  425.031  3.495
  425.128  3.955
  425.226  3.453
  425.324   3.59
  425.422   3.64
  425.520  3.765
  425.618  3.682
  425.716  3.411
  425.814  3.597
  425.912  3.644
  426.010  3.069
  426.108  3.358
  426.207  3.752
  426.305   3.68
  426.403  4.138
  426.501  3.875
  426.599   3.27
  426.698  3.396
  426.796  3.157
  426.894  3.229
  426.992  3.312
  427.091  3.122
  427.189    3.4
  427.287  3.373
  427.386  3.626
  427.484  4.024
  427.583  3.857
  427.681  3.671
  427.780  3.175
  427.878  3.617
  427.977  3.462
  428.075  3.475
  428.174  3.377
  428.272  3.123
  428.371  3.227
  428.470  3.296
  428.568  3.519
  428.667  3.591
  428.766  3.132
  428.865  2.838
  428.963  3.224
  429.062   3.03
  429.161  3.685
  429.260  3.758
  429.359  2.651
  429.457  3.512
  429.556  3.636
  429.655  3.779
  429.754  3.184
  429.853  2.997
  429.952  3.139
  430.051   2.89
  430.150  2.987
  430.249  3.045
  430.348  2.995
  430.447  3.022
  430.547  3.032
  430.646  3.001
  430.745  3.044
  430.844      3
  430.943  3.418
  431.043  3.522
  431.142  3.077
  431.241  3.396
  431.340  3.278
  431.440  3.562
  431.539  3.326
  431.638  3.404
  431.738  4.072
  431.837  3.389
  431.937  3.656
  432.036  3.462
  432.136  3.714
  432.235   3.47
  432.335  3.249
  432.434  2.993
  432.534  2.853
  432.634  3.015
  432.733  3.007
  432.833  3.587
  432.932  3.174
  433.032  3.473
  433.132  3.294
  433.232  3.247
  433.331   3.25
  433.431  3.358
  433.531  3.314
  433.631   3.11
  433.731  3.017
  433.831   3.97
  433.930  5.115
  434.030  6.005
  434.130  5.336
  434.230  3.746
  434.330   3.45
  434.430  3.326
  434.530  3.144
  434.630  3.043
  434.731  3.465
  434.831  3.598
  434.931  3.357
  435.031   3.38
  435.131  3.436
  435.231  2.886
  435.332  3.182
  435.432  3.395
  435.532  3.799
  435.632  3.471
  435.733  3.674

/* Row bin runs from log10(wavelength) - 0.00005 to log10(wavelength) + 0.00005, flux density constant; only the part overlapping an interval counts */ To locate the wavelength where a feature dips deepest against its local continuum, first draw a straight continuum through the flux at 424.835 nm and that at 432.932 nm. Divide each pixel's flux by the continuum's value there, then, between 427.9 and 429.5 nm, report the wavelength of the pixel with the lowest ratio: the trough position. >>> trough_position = 429.359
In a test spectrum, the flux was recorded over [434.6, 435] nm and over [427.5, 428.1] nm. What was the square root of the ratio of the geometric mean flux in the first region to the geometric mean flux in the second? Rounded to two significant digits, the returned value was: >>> 0.97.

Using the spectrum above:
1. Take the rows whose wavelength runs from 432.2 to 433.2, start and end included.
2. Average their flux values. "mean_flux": 3.21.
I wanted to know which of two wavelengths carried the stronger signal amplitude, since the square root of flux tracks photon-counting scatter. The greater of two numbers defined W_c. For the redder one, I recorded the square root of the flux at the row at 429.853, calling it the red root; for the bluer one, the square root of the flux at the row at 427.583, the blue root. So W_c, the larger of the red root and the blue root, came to 1.96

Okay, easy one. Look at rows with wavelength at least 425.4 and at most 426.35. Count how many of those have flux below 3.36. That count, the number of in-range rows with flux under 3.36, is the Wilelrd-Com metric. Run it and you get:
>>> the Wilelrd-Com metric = 2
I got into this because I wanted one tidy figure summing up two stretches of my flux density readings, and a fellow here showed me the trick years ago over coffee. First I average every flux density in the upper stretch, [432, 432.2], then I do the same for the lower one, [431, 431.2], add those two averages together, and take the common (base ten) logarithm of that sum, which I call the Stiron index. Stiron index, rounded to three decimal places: 0.838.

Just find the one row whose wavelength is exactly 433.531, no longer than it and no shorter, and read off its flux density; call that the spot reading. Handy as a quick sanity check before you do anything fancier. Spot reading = 3.314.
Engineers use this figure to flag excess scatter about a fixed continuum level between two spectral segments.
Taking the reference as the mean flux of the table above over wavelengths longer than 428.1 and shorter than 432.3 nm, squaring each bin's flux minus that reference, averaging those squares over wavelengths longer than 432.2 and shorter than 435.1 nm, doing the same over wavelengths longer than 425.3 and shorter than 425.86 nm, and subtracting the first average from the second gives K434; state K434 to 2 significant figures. -0.45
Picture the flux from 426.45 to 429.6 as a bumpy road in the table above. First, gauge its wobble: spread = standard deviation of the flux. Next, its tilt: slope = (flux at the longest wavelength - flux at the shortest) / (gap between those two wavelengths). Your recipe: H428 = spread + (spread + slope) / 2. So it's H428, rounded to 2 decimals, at 0.41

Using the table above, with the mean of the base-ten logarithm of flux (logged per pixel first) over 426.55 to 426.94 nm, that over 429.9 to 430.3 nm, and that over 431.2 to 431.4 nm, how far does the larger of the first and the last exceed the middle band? 0.044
